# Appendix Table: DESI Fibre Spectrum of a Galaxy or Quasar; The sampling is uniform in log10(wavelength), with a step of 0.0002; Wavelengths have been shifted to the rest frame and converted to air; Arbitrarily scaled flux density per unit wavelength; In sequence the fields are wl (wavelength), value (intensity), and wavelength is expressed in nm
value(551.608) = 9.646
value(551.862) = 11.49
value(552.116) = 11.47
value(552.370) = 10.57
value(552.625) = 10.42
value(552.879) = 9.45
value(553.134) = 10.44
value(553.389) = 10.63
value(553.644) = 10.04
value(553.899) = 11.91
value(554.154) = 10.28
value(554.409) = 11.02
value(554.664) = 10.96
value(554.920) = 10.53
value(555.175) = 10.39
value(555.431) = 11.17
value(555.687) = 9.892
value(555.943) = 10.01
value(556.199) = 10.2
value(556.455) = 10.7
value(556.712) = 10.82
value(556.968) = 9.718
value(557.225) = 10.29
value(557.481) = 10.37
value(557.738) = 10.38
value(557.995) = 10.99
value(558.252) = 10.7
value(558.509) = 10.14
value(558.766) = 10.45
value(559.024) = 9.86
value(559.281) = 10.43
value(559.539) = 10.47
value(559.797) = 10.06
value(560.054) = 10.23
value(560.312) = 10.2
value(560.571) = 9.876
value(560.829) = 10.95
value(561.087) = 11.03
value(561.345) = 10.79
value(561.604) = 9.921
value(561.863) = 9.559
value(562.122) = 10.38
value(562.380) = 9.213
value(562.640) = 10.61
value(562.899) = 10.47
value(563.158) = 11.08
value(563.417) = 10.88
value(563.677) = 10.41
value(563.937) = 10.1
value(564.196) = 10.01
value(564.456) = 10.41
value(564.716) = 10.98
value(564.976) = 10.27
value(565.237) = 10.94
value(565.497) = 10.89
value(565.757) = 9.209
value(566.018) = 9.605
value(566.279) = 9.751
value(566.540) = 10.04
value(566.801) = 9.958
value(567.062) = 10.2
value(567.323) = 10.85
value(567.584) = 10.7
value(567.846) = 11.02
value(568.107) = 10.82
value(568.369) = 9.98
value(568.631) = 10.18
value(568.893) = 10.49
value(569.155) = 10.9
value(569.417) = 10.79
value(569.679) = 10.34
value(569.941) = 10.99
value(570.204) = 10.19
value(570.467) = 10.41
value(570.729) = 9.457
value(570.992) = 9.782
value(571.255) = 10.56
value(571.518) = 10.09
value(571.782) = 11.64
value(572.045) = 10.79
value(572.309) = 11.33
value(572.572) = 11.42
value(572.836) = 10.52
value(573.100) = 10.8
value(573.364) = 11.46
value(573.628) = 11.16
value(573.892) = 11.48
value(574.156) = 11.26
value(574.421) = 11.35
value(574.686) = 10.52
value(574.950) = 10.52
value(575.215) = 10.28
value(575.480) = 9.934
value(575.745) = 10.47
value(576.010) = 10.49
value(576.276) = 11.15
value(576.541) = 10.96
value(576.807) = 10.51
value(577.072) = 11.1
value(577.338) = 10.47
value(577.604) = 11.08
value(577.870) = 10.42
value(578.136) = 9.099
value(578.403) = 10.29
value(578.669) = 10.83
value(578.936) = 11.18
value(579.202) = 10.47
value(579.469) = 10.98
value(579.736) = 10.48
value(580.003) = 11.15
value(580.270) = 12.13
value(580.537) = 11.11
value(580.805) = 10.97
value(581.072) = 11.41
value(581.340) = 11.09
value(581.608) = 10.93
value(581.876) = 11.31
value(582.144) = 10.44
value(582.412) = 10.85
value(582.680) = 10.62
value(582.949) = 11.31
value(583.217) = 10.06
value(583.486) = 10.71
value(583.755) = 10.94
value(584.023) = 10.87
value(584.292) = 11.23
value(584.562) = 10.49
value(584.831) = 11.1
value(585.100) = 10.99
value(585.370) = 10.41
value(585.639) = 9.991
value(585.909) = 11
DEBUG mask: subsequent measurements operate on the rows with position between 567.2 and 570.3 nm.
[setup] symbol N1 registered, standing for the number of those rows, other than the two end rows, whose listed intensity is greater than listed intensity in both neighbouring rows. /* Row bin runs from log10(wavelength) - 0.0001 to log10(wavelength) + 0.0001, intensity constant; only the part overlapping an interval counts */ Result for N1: 3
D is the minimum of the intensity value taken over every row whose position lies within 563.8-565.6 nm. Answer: 10.01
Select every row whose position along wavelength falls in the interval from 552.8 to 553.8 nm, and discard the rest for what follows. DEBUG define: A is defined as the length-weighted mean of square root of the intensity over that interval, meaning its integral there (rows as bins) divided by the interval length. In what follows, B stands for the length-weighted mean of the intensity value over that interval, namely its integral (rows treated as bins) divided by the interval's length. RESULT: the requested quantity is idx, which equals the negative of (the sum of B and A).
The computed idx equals -13.4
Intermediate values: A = 3.19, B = 10.2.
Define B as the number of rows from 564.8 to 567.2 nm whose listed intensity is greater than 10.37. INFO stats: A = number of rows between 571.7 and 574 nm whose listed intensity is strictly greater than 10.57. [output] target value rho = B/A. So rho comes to 0.25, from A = 8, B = 2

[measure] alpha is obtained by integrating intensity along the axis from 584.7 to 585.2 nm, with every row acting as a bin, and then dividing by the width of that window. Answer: 11.1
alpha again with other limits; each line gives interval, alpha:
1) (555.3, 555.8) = 10.5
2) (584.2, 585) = 10.9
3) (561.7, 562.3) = 9.9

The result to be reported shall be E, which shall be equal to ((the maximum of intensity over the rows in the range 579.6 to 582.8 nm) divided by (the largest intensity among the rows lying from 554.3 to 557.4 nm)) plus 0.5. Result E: 1.586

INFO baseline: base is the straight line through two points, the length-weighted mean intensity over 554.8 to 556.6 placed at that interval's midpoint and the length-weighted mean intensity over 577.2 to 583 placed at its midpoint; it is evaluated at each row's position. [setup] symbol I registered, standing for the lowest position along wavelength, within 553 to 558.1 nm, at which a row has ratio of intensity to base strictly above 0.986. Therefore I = 553.134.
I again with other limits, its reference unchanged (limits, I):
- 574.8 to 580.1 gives 576.276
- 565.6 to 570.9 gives 567.323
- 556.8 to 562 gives 557.481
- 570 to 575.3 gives 571.255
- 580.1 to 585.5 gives 580.270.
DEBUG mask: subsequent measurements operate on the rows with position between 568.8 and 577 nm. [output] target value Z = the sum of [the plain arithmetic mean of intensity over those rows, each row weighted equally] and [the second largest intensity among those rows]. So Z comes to 22.2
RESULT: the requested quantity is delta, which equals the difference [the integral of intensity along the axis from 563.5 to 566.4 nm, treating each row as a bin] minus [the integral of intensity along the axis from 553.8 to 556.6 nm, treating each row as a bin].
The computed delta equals 0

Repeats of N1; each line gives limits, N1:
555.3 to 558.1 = 1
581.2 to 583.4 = 3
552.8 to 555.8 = 4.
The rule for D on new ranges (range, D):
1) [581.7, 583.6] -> 10.06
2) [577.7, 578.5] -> 9.099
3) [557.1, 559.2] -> 9.86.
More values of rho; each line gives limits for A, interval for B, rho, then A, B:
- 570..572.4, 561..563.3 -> 2.00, 3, 6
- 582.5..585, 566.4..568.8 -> 0.57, 7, 4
